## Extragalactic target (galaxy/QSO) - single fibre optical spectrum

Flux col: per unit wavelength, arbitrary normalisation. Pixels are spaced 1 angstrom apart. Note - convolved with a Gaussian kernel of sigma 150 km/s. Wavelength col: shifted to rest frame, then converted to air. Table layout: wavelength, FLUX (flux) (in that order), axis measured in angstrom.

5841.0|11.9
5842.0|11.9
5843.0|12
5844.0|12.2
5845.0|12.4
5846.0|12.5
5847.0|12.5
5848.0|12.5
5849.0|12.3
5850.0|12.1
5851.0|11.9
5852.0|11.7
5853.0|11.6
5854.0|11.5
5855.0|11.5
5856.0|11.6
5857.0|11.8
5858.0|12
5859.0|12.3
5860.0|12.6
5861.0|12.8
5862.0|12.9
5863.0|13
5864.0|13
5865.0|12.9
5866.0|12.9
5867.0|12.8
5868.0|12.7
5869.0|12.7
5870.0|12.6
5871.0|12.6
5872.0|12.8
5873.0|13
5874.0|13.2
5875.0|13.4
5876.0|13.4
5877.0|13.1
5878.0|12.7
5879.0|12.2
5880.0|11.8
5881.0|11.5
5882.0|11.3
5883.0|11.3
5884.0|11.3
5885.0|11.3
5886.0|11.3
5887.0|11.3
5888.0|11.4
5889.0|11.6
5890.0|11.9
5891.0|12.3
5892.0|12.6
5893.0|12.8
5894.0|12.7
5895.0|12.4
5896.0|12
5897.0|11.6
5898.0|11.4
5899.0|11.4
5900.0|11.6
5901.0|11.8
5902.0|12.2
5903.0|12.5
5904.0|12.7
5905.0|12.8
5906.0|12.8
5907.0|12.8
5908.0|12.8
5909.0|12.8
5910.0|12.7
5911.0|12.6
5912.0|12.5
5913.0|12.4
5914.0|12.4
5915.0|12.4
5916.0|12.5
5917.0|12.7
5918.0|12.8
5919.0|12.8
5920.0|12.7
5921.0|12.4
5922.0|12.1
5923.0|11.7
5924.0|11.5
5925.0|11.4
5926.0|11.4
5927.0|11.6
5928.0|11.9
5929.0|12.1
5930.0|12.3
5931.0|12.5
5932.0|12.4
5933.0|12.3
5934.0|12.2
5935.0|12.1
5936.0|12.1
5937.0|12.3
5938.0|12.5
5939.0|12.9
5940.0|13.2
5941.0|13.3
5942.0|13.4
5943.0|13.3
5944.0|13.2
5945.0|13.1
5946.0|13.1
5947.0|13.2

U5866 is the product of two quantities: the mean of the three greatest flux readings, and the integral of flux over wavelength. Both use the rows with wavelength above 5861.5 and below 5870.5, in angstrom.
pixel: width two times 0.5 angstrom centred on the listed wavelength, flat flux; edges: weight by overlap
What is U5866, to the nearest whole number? 1498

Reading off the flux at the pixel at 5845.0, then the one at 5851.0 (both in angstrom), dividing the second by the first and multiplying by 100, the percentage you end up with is 96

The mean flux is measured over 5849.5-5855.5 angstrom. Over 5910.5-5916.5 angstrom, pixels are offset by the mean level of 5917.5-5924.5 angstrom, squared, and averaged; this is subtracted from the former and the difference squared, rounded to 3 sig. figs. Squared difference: 136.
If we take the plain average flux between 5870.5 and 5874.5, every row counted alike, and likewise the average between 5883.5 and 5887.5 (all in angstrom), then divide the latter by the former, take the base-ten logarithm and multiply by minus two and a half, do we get 0.14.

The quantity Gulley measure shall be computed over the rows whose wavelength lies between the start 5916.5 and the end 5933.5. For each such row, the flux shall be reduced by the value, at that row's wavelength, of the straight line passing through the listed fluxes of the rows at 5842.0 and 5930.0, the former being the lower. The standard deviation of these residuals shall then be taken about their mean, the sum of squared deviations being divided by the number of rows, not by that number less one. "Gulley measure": 0.48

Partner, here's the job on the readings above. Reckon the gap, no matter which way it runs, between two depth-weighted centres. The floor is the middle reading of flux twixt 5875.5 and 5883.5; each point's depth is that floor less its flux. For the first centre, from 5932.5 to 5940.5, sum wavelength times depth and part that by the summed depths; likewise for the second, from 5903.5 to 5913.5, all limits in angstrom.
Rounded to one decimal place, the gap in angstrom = 30.0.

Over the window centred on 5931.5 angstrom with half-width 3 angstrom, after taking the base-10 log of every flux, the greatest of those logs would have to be 1.10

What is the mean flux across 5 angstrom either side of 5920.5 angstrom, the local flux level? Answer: 12.3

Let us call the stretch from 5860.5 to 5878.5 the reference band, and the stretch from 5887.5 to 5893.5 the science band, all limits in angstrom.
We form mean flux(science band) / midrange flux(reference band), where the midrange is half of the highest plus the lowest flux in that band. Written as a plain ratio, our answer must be 0.93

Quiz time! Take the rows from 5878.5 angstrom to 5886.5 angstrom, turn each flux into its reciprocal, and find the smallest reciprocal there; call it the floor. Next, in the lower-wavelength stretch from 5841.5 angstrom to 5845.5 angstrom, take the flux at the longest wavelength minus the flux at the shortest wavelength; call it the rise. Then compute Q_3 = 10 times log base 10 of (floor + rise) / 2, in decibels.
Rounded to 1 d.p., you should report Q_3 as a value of -5.4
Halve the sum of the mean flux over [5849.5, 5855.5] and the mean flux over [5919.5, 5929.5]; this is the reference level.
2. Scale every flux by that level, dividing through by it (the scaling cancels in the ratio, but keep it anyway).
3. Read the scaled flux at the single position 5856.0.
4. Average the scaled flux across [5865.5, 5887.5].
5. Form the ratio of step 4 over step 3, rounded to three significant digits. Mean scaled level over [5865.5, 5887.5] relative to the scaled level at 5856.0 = 1.06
